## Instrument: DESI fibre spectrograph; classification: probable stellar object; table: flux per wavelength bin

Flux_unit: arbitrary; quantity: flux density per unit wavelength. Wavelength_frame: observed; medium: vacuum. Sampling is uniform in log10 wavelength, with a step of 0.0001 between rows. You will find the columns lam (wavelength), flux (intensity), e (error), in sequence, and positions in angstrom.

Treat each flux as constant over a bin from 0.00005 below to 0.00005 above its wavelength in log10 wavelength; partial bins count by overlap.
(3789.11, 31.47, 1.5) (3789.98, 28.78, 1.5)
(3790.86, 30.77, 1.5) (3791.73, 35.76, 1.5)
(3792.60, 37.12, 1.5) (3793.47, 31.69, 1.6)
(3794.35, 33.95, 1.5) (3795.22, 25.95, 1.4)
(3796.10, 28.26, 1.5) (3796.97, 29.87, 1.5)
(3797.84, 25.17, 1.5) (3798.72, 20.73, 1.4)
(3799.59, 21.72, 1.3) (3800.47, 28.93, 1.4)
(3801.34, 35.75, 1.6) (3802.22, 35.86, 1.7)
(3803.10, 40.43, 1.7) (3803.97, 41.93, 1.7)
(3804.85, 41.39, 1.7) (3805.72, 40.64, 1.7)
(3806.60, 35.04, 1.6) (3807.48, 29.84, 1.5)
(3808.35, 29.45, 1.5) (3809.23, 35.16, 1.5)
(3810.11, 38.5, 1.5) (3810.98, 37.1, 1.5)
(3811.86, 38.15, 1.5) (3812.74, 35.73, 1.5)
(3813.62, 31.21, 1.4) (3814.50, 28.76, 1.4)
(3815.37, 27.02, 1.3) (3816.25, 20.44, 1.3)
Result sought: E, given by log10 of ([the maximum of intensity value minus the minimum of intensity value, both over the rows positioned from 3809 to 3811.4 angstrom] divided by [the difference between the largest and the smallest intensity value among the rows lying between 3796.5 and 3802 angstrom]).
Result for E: -0.65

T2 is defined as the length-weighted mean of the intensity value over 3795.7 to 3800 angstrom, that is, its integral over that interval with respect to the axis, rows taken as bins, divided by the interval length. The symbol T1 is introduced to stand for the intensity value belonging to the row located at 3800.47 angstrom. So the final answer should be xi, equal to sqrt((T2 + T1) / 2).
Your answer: 5.20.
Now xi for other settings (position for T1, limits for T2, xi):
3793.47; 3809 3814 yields 5.82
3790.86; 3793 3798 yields 5.49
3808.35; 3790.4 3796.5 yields 5.54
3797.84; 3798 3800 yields 4.84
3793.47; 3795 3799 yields 5.38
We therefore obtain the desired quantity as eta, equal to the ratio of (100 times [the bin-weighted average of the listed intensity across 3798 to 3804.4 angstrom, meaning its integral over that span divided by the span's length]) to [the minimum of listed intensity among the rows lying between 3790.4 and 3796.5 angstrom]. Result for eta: 123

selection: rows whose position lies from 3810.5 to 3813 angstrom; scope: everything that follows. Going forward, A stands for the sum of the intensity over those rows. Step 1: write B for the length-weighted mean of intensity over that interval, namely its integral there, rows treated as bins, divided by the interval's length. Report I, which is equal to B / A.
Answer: 0.33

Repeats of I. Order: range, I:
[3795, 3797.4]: 0.34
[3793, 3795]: 0.49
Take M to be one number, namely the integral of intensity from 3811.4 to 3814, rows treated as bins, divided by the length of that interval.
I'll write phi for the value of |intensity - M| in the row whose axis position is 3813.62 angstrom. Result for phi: 3.8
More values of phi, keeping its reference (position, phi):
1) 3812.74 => 0.7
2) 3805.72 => 5.6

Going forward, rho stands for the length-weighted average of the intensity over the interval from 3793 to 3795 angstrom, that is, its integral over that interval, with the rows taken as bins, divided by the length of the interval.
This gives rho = 32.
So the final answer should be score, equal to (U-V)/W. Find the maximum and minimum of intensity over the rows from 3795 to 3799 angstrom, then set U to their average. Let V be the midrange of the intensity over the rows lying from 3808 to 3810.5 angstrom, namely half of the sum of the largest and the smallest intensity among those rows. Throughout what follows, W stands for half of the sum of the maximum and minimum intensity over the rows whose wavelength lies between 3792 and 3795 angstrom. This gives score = -0.3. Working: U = 25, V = 34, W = 34.4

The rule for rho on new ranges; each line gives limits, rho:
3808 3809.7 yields 32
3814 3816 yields 27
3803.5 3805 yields 42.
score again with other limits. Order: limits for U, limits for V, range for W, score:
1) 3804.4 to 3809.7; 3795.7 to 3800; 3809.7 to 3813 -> 0.3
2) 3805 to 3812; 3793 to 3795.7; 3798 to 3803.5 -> 0.2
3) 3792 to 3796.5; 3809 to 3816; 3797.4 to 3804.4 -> 0.0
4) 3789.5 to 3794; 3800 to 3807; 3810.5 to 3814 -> -0.1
